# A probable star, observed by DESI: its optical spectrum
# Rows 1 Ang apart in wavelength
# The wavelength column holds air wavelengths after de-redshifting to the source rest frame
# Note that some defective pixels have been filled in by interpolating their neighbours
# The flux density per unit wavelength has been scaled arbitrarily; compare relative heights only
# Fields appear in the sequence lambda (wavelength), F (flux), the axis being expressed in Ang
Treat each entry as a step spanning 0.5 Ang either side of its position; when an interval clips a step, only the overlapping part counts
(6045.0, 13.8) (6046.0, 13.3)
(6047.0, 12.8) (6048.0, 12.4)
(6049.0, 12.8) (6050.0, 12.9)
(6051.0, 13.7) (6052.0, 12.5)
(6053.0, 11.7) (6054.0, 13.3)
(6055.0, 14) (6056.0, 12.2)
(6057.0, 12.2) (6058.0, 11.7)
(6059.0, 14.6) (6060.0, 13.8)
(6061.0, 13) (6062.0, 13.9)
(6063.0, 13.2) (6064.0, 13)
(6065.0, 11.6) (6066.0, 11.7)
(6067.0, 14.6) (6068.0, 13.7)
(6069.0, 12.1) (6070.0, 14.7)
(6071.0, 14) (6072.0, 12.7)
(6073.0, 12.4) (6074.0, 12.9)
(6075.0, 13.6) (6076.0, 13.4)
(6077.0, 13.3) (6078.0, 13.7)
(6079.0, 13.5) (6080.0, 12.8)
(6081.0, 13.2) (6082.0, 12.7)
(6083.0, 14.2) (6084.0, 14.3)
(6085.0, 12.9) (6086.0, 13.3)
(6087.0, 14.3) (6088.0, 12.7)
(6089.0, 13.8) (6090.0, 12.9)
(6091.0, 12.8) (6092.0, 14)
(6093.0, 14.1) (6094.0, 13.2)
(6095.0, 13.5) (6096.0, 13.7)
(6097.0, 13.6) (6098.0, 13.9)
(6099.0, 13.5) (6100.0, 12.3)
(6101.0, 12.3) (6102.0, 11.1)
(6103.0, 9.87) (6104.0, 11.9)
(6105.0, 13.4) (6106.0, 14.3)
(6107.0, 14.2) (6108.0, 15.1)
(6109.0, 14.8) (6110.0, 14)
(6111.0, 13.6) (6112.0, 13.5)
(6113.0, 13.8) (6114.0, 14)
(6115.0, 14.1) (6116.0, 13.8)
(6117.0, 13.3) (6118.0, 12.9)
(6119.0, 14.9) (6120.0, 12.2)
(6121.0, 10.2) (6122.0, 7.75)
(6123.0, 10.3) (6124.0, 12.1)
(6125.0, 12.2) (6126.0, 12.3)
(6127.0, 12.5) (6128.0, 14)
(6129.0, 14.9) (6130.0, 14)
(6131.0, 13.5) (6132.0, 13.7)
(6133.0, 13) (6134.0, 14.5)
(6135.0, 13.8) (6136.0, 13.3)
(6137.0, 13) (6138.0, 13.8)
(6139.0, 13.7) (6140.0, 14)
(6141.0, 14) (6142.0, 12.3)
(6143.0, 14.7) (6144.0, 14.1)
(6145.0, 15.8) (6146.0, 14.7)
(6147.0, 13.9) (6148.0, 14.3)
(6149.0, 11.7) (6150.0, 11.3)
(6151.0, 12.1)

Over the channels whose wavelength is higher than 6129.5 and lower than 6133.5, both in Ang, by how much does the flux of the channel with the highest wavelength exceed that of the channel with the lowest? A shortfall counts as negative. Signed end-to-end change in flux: -1.0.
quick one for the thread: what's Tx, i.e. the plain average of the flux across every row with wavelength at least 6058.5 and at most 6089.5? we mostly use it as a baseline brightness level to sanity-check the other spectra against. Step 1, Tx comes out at 13.34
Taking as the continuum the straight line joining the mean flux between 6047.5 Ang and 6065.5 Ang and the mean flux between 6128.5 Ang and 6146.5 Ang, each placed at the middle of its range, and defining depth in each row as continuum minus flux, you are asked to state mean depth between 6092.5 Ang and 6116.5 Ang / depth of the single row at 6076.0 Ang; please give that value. -0.5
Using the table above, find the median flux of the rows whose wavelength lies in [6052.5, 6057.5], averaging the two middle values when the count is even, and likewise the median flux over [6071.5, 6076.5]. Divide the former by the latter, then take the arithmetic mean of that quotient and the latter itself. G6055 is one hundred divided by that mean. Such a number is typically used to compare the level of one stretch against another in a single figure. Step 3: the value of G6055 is 14.4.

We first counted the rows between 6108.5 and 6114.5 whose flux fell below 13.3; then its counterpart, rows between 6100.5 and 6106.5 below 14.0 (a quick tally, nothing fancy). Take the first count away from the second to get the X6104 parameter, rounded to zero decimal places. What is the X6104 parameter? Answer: 5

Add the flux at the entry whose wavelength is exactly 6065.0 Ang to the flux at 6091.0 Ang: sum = 24.4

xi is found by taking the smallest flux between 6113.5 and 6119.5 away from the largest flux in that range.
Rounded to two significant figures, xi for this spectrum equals 2.0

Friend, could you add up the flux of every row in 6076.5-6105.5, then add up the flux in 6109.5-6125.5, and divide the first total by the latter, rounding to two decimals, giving 1.88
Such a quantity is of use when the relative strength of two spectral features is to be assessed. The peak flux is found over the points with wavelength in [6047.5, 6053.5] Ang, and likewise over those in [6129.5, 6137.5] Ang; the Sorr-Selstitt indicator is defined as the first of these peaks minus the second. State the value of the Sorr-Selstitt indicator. -0.80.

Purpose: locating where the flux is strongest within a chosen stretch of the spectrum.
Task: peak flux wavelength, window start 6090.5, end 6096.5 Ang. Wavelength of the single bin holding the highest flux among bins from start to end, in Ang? 6093.0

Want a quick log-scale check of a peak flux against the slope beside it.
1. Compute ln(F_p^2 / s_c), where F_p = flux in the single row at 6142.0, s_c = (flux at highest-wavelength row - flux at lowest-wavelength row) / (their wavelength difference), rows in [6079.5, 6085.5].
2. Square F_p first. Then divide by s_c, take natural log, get 8.9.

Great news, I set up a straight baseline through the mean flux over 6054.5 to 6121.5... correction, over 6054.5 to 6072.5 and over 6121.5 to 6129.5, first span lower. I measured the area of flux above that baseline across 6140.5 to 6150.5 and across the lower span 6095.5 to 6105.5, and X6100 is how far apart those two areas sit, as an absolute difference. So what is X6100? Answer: 20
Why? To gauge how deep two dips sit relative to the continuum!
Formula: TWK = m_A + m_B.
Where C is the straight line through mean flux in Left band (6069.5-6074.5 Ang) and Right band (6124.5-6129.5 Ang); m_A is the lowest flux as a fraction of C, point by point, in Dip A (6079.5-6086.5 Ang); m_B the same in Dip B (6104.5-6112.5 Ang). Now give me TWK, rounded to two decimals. 1.97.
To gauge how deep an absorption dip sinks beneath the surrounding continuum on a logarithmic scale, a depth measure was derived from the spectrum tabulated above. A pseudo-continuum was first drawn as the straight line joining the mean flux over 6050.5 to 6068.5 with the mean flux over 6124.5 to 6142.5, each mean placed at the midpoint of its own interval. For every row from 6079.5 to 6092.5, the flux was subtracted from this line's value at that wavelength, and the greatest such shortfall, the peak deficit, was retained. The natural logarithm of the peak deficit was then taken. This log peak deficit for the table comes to -1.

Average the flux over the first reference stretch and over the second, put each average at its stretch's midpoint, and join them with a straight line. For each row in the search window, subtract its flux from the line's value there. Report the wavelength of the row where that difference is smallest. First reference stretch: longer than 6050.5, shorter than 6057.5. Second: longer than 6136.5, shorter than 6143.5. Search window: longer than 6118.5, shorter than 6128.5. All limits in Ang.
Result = 6119.0 Ang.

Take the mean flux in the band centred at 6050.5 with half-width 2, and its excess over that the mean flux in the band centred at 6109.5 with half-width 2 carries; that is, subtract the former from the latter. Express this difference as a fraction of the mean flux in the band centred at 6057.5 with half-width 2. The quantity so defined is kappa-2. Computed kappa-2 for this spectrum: 0.11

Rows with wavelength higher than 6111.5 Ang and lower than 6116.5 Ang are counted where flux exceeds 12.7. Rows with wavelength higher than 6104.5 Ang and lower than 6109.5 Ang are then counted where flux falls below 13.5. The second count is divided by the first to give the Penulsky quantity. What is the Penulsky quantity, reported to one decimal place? 0.2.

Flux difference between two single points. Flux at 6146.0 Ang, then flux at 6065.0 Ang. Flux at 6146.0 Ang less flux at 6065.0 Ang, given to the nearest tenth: 3.1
